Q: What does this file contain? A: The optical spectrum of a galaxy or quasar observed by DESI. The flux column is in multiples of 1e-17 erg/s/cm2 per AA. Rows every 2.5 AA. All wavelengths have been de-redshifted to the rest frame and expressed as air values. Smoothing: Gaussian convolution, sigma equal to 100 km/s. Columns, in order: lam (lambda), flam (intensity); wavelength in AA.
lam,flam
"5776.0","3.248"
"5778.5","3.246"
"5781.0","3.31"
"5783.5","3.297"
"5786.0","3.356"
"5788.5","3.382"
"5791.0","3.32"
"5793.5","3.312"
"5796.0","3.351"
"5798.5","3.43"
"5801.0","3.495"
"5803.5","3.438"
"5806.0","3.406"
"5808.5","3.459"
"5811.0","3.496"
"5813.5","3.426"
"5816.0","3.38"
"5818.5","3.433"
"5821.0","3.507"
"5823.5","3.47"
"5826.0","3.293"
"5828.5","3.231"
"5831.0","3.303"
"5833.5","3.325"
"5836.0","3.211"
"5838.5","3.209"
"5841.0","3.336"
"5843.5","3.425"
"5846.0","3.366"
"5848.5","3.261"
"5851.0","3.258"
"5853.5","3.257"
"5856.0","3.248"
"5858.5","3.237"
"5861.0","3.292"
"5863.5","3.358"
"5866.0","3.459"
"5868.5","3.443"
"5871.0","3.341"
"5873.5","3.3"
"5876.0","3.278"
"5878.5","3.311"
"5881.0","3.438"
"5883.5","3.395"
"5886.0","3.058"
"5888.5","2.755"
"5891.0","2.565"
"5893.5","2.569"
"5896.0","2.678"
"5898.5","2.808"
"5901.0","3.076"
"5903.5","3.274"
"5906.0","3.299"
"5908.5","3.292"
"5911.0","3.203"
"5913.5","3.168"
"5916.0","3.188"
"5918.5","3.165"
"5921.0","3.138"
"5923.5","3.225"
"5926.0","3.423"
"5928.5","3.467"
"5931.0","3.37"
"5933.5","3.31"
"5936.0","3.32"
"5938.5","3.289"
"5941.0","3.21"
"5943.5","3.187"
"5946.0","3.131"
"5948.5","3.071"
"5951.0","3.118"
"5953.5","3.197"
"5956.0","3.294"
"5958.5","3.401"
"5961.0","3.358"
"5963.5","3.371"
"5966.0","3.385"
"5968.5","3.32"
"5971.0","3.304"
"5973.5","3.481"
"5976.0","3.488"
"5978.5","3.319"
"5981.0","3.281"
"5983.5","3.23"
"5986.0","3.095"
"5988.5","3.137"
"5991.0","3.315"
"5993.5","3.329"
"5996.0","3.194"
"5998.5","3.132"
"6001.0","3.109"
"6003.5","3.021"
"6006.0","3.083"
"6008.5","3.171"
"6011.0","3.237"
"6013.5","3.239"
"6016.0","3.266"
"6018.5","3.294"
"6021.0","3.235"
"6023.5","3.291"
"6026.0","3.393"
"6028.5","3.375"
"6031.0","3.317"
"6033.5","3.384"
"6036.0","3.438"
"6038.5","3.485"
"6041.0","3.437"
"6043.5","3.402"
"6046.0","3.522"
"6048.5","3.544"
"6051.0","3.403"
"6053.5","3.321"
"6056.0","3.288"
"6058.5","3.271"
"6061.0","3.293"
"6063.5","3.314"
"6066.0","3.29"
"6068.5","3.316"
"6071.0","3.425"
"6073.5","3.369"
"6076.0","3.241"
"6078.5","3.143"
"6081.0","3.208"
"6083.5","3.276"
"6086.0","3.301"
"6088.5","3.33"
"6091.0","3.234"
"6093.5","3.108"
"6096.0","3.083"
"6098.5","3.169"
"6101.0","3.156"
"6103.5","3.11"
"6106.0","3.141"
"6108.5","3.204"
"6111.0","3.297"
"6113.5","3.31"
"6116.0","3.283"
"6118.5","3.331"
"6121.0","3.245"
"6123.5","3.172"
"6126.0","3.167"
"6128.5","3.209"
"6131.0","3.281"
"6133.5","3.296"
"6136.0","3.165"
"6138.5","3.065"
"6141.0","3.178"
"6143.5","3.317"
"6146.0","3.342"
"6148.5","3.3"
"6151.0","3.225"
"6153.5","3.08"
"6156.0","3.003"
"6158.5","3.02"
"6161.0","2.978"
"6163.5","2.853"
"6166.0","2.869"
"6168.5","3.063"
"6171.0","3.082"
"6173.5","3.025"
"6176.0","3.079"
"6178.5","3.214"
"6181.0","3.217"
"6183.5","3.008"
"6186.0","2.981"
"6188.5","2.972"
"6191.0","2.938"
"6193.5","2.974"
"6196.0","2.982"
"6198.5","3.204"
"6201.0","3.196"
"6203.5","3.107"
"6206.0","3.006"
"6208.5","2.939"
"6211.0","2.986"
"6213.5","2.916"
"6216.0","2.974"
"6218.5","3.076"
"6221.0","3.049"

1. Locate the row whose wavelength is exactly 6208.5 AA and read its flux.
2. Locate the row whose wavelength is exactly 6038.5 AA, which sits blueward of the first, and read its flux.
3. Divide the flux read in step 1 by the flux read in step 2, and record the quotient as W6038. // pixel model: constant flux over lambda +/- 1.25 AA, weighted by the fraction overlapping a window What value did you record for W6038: 0.84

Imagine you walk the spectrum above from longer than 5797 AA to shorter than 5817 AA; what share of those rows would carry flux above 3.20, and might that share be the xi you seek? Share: 1.0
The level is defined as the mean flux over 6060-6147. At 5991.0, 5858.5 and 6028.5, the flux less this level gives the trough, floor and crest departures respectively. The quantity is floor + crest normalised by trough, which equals 1.8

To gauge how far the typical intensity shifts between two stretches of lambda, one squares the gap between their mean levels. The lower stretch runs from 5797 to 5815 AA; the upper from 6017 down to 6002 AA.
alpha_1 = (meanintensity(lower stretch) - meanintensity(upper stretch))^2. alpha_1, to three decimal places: 0.079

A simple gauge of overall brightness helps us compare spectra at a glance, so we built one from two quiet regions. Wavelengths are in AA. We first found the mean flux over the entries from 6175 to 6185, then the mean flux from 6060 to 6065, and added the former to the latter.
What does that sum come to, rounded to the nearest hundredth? 6.43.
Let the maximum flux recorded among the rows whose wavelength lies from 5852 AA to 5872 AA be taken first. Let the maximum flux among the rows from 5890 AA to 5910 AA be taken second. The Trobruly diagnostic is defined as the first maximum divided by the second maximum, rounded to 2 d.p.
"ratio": 1.05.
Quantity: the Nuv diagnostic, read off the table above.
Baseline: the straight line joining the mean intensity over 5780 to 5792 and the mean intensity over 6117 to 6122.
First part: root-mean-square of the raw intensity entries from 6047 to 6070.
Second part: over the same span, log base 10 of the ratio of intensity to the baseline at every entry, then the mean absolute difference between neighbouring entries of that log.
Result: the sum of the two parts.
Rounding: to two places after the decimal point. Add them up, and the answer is 3.34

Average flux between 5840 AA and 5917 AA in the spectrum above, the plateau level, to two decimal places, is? 3.19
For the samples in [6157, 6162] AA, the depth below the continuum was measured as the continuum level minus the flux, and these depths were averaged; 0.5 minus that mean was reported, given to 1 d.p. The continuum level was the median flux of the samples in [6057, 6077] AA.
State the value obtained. 0.2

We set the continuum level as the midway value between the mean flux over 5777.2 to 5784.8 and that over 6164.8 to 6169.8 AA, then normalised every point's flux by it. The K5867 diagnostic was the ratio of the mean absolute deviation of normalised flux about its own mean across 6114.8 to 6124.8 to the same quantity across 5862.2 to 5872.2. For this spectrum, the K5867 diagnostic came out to 1.0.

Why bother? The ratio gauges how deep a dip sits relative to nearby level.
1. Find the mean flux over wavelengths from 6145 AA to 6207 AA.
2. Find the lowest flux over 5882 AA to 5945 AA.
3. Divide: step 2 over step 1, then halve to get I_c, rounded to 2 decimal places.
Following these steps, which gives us 0.42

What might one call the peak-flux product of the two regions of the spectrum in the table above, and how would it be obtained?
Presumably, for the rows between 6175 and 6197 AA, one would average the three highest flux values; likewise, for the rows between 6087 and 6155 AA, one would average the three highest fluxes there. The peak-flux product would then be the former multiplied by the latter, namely 10.6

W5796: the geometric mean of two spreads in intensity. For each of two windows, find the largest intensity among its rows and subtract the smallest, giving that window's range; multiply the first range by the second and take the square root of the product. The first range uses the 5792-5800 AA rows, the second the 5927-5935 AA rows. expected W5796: 0.136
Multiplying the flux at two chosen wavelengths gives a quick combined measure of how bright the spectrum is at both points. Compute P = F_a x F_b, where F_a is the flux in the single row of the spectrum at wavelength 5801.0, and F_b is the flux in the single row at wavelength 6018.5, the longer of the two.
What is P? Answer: 11.5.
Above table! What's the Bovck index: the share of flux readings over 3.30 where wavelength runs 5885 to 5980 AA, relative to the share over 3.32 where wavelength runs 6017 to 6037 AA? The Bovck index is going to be 0.7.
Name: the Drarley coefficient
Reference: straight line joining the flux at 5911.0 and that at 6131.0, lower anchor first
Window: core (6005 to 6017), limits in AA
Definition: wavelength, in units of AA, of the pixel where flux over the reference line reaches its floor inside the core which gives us 6006.0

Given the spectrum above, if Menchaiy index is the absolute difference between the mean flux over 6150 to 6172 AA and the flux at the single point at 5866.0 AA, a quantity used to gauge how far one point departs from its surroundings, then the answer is 0.44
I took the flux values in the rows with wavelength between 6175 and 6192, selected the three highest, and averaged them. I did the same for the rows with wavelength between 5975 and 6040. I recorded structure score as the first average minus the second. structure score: -0.30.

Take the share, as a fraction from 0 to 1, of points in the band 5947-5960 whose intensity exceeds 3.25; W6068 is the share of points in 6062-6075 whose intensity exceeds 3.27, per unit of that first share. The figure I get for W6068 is 2.5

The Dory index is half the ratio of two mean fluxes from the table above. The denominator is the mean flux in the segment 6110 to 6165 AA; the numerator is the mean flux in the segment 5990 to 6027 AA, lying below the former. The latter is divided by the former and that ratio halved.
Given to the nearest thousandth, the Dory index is 0.505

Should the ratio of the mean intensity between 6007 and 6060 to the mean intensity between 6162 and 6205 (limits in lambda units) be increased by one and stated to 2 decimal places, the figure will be 2.10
